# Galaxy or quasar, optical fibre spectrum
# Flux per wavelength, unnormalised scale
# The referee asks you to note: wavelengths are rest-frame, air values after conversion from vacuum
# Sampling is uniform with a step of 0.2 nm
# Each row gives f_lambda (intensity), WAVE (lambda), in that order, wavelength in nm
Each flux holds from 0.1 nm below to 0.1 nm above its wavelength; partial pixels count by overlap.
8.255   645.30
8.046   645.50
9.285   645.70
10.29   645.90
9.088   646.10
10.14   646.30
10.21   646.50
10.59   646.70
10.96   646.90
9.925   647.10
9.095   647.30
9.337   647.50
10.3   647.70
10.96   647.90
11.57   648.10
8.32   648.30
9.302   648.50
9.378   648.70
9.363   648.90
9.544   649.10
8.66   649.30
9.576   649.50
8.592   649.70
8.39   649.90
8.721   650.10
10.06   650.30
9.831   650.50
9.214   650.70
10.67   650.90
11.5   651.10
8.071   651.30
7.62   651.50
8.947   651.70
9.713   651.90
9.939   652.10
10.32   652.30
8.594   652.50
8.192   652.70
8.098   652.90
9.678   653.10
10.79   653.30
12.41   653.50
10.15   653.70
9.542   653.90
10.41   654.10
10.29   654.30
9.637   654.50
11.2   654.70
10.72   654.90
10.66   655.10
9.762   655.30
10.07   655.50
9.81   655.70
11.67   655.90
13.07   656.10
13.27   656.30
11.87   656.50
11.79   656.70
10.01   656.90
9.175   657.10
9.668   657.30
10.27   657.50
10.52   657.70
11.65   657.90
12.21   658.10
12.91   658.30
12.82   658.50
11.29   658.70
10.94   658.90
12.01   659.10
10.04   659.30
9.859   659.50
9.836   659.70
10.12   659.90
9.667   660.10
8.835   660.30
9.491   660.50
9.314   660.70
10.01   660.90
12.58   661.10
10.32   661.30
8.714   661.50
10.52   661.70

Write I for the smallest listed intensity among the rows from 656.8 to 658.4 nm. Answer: 9.175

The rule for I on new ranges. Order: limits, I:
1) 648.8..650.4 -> 8.39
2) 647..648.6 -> 8.32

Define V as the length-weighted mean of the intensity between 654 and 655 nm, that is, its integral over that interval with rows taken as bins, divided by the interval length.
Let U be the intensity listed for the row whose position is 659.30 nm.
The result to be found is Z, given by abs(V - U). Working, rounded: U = 10.04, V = 10.5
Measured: 0.4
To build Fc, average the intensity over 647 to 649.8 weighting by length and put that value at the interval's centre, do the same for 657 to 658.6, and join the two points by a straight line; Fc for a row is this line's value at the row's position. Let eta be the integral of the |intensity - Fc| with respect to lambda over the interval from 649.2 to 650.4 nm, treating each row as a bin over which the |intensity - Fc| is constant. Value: 1.03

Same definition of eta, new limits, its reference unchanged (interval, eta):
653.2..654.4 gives 0.81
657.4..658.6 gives 1.23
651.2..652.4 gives 1.28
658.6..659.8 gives 1.13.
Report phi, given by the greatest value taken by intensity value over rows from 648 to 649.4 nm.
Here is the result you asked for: 11.57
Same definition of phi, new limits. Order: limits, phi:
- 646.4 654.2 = 12.41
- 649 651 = 10.67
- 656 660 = 13.27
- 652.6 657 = 13.27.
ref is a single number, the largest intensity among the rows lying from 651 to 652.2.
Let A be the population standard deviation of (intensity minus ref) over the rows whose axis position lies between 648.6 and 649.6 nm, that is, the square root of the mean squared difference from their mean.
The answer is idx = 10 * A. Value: 3.3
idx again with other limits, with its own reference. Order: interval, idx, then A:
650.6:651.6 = 14.8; 1.48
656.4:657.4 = 11.2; 1.12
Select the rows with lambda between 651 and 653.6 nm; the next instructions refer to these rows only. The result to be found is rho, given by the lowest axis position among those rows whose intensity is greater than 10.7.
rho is 651.10 nm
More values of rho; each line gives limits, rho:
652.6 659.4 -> 653.30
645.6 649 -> 646.90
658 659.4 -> 658.10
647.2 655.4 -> 647.90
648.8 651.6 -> 651.10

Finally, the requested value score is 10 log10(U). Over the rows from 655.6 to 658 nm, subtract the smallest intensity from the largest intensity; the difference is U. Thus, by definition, 6.1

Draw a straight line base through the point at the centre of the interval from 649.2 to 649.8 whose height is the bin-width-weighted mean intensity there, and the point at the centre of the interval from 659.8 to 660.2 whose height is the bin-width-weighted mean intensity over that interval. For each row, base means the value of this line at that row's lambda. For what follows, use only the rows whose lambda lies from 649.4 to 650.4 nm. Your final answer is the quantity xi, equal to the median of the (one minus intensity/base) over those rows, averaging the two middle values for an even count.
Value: 0.03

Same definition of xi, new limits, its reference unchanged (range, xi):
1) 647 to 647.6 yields -0.07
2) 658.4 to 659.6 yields -0.14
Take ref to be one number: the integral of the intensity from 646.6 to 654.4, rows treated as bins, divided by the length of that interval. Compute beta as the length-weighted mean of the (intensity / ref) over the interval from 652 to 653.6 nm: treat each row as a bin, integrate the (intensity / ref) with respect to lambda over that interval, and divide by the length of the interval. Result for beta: 1.01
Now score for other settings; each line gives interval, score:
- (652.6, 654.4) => 6.3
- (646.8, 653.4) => 6.0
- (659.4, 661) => 1.1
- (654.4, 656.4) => 5.6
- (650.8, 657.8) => 7.5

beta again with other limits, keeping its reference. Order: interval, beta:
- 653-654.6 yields 1.07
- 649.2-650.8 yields 0.95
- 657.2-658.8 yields 1.18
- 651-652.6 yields 0.97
